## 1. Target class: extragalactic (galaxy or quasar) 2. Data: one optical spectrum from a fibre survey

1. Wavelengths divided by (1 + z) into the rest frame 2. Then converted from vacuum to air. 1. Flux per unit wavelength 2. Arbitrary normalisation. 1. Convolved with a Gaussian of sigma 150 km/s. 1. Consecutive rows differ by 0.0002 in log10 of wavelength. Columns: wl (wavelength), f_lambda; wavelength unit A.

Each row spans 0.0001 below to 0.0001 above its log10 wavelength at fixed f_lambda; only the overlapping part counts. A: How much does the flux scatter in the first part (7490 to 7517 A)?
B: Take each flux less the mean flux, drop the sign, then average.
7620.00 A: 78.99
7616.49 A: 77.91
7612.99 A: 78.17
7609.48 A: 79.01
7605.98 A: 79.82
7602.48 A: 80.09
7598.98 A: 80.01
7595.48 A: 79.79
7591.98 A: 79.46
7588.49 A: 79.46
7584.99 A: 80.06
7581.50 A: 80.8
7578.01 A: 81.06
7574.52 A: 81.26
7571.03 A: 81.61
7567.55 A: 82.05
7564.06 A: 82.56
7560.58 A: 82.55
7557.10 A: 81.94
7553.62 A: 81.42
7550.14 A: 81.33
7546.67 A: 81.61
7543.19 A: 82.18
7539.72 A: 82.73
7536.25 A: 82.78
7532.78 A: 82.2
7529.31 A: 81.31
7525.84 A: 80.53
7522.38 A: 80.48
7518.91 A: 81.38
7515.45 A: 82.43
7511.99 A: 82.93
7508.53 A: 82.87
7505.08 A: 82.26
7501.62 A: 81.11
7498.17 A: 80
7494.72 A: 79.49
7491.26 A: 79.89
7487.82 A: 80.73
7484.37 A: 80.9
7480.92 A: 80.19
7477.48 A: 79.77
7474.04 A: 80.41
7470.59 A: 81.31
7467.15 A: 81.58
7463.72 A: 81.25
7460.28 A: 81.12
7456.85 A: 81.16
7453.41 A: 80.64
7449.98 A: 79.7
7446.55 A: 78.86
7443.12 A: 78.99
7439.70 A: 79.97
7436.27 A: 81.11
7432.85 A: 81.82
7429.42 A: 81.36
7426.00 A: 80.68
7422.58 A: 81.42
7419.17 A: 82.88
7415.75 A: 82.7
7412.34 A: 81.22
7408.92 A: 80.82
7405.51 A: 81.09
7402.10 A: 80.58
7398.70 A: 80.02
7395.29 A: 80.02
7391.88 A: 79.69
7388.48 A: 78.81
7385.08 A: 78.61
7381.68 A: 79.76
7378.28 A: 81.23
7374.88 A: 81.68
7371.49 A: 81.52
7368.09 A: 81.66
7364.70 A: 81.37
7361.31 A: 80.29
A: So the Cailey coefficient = 1.25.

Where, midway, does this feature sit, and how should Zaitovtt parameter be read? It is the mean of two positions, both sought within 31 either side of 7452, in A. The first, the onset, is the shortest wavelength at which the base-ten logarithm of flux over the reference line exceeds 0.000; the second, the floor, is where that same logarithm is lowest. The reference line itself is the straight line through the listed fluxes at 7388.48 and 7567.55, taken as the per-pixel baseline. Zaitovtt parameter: 7434.6 A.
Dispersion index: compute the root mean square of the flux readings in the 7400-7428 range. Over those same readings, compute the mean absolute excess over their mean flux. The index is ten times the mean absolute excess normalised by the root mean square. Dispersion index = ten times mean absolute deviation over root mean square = 0.084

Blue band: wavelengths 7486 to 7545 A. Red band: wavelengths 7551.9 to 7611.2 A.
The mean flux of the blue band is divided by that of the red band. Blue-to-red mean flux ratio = 1.01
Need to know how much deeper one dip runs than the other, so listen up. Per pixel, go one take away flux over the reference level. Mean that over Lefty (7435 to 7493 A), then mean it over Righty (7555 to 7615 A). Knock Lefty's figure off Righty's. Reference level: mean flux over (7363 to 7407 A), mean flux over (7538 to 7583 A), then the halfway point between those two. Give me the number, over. -0.0015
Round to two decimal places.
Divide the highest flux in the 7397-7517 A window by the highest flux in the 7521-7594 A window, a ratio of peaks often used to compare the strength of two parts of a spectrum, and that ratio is 1.00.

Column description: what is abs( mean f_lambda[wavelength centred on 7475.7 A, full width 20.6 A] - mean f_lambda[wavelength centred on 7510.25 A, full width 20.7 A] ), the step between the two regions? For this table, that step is 1.5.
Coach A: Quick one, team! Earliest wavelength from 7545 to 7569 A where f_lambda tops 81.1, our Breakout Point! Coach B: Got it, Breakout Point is 7546.67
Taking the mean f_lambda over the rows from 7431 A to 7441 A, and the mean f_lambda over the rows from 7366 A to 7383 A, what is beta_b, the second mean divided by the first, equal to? 1.00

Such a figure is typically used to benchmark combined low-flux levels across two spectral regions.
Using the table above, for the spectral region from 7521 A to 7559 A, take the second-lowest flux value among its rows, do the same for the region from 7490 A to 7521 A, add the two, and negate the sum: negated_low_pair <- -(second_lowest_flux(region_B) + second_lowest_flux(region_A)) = -160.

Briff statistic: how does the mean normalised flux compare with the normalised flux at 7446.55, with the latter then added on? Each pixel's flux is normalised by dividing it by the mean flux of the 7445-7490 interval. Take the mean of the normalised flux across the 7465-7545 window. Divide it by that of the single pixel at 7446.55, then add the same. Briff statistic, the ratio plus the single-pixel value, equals 2.01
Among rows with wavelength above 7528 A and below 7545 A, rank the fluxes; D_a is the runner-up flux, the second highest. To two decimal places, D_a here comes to 82.73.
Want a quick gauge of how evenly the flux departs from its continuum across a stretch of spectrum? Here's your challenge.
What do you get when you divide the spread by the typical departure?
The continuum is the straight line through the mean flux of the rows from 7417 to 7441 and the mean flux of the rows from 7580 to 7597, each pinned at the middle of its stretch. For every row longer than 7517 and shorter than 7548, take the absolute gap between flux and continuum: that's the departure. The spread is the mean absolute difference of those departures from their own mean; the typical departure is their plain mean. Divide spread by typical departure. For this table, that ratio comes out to 0.6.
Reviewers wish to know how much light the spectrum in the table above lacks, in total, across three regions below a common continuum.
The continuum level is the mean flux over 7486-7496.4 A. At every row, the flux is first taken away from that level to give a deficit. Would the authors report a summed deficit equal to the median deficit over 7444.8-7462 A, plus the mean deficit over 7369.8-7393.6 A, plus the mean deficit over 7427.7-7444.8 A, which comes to -1.4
